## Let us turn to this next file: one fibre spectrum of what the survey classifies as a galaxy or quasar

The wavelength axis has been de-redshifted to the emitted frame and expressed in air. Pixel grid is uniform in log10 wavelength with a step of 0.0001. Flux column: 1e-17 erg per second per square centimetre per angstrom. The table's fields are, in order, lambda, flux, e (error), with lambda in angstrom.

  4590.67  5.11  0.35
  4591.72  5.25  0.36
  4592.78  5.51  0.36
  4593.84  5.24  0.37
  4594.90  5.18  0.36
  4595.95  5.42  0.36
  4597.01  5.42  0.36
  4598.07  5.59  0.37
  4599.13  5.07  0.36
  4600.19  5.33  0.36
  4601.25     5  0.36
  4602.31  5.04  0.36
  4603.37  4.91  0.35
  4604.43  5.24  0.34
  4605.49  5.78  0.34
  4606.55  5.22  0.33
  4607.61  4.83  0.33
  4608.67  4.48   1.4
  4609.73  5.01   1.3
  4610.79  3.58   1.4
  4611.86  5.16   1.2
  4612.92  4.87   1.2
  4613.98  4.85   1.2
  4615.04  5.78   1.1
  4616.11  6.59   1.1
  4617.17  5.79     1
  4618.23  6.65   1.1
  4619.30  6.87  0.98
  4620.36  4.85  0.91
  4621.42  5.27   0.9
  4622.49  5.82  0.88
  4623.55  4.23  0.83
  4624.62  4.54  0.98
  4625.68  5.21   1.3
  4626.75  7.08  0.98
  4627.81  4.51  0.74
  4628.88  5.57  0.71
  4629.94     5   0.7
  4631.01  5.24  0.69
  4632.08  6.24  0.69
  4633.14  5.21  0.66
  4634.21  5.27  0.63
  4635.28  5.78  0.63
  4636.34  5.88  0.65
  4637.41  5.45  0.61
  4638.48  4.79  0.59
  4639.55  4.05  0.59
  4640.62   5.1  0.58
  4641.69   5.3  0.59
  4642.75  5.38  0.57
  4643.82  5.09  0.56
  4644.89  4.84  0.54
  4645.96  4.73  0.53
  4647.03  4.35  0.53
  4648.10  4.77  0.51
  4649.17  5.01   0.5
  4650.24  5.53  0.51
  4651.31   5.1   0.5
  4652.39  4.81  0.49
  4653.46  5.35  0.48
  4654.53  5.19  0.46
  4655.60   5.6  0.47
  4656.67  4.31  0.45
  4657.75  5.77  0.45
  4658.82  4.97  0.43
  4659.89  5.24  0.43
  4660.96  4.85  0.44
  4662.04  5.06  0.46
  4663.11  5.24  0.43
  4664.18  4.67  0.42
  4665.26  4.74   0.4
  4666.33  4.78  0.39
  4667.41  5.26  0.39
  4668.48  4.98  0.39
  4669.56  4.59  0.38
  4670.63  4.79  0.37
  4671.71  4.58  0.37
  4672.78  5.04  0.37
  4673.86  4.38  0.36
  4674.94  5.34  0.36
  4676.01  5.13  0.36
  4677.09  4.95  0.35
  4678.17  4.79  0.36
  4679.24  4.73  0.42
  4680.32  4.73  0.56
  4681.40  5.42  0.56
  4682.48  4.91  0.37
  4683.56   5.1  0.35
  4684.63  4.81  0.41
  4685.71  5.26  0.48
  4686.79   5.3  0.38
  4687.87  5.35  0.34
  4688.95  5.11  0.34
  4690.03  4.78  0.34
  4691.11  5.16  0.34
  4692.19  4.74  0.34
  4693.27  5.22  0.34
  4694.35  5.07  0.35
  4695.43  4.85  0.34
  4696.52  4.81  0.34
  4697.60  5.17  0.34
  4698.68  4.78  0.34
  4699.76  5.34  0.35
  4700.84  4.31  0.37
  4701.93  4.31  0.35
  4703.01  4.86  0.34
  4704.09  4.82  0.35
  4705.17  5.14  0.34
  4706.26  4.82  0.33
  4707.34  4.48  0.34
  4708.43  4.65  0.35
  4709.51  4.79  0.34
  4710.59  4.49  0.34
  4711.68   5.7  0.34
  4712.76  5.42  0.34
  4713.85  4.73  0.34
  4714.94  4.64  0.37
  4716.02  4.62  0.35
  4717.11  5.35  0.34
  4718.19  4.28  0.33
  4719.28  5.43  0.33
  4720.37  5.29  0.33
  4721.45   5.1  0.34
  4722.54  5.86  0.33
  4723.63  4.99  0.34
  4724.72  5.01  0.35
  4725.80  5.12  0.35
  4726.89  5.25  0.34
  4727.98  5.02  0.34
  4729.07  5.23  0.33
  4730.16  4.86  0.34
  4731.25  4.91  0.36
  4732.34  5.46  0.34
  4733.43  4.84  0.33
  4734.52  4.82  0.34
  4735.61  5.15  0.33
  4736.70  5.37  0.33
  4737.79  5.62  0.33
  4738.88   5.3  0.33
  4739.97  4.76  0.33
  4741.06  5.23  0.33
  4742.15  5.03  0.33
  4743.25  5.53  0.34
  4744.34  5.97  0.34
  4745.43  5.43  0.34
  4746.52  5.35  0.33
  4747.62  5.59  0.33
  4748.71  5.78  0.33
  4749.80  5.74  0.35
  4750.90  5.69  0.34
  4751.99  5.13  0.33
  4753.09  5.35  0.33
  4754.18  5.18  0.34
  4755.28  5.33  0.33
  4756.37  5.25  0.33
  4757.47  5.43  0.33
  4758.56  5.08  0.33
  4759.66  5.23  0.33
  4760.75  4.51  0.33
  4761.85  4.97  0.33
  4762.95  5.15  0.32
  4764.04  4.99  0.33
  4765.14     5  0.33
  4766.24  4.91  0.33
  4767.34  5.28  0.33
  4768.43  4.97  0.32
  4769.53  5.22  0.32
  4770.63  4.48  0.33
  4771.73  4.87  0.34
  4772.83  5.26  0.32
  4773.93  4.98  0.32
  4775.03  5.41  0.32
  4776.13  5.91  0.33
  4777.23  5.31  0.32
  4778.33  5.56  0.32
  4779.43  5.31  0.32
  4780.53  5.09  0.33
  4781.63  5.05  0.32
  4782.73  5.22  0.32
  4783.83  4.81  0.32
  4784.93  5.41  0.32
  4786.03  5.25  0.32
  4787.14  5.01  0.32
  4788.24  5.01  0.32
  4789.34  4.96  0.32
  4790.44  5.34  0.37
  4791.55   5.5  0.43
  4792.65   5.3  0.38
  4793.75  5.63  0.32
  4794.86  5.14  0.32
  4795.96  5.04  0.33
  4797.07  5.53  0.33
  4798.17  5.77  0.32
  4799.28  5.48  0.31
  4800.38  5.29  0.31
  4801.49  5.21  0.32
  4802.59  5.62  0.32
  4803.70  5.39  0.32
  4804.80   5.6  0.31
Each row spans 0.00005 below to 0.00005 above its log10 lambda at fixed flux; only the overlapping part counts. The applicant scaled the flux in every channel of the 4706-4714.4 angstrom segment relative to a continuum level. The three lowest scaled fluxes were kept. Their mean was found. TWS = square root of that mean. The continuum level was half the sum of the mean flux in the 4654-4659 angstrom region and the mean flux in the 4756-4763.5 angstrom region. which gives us 0.94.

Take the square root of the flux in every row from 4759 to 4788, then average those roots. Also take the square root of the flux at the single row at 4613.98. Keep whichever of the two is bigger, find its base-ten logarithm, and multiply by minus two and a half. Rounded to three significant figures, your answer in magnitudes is -0.886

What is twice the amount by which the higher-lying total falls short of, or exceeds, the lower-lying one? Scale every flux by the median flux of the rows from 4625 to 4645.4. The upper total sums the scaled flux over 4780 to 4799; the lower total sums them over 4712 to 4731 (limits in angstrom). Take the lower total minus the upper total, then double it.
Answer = -1.1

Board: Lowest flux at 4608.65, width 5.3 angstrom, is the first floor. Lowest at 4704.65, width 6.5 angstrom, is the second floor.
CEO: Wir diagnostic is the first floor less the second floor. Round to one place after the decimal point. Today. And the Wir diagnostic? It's -0.7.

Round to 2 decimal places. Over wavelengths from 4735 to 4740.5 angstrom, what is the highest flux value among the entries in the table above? 5.62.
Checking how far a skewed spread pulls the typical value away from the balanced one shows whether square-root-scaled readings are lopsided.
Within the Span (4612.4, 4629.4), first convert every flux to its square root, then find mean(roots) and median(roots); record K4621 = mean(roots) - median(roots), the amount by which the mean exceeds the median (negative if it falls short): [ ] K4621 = 0.017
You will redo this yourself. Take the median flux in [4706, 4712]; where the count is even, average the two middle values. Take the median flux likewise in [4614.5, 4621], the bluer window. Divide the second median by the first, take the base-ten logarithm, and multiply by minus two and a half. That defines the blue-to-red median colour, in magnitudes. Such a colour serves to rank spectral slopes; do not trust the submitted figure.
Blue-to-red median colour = -0.29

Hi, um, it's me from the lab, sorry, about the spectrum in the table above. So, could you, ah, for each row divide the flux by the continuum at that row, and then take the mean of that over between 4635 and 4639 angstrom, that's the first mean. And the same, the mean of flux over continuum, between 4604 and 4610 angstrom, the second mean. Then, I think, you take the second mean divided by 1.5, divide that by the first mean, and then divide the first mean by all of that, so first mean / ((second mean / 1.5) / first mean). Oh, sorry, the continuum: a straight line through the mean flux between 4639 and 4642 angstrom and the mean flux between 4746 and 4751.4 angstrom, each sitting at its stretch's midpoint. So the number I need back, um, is 1.76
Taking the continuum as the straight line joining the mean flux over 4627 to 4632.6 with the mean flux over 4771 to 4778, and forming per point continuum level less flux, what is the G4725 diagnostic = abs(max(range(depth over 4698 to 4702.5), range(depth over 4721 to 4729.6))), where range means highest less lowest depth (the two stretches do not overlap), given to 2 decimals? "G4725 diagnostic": 1.03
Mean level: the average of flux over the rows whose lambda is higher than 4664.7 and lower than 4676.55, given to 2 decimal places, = 4.87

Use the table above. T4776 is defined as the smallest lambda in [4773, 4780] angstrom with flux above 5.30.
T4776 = 4775.03 angstrom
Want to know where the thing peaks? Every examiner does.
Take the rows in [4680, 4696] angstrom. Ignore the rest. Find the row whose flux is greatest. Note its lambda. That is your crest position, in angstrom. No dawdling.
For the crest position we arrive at 4681.40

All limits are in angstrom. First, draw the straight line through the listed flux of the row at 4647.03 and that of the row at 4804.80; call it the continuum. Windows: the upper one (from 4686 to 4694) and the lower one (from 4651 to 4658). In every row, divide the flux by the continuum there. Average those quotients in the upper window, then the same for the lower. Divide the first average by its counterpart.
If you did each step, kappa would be 0.93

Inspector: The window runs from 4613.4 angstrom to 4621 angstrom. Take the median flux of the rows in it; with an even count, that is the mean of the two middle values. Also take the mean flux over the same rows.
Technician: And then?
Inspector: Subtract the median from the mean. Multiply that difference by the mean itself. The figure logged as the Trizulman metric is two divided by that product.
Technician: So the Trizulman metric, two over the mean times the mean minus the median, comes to 3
